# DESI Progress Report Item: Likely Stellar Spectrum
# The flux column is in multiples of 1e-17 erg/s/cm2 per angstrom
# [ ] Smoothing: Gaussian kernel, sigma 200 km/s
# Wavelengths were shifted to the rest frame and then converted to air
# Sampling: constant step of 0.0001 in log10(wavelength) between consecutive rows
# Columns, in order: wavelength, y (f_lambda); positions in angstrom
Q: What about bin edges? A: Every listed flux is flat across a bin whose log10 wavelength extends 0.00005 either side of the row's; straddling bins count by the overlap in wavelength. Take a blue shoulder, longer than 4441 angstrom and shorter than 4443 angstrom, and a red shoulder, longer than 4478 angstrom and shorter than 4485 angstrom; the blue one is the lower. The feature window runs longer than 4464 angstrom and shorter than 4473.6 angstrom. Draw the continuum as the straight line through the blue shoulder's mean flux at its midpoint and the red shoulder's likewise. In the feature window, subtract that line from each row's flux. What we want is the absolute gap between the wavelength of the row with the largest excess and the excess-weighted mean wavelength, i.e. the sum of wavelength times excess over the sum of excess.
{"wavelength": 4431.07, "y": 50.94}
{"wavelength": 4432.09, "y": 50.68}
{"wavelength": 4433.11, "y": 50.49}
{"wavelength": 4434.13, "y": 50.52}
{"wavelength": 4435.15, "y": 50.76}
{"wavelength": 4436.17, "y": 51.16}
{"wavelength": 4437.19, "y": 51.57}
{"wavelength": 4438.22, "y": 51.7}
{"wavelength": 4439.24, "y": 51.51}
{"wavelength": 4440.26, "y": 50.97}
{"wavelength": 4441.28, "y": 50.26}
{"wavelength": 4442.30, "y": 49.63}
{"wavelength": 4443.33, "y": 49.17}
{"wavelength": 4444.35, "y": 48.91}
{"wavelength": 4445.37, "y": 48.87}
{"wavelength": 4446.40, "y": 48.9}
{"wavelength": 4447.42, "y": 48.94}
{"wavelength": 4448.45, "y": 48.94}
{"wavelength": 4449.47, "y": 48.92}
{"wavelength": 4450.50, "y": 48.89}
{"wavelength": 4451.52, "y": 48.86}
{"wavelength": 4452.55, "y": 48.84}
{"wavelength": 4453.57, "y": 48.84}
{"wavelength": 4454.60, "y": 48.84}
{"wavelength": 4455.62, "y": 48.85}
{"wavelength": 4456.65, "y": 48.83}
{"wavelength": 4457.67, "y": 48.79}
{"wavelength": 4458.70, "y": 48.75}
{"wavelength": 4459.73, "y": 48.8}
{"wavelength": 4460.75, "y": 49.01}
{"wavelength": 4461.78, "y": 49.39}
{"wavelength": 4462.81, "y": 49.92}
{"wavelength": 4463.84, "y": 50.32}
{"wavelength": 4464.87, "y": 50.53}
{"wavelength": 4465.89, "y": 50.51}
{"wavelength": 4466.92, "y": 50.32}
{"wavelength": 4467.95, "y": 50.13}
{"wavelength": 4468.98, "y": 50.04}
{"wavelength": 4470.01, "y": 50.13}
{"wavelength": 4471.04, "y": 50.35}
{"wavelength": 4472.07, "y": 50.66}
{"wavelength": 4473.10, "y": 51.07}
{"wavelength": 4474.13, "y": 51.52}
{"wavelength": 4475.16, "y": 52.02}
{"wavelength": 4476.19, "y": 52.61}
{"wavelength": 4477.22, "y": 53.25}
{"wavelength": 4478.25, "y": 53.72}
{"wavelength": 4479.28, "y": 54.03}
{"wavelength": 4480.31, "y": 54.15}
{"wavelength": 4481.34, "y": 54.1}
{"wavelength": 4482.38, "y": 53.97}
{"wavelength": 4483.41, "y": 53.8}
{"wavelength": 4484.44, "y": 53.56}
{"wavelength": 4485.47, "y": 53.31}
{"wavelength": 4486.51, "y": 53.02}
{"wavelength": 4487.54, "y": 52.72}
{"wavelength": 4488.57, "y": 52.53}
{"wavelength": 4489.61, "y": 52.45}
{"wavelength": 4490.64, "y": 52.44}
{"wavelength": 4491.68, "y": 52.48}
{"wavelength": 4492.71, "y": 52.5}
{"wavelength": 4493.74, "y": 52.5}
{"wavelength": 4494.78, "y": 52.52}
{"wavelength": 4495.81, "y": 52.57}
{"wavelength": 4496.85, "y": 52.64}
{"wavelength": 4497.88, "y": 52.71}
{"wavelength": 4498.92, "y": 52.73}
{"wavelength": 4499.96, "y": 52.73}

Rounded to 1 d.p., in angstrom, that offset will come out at 4.3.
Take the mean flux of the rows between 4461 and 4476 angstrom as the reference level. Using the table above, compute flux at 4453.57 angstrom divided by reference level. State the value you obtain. 0.97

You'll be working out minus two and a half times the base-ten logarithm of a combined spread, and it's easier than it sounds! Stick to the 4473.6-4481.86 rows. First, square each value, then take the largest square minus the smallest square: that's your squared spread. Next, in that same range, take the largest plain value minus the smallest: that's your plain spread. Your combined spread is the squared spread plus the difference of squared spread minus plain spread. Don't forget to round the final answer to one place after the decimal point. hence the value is -6.9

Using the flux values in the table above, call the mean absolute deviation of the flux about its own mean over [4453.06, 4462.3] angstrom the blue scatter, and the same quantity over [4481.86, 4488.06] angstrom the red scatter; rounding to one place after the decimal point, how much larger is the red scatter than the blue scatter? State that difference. 0.2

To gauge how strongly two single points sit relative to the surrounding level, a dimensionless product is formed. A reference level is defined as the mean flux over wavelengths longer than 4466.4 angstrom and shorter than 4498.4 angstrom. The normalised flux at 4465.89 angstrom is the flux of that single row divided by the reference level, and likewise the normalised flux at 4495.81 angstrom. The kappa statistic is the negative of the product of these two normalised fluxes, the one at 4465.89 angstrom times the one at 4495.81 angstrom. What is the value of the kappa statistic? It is -0.97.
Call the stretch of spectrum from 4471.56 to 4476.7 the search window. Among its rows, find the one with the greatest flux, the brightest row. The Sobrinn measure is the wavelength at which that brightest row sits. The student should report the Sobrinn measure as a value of 4476.19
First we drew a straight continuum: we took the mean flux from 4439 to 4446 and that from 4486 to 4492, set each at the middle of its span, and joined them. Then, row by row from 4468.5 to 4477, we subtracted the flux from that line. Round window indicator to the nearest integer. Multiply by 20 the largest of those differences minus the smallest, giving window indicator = 43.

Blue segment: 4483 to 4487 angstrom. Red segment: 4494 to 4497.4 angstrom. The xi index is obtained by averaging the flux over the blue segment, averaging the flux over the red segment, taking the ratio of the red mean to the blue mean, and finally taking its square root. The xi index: 0.99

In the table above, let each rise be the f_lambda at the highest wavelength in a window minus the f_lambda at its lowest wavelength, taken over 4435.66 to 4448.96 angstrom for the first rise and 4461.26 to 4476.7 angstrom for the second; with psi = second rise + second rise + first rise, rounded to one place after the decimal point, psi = 4.2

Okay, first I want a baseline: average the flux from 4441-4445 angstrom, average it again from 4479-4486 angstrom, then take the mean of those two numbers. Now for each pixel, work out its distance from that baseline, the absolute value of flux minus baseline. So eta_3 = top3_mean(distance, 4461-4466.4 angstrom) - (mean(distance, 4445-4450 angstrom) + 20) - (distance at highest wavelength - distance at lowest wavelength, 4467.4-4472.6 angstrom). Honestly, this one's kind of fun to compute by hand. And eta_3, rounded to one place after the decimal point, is -20.4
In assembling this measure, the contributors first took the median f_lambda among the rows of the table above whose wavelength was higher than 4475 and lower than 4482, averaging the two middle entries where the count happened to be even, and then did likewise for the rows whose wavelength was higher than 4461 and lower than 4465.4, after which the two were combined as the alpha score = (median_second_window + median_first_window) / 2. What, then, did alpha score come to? 51.9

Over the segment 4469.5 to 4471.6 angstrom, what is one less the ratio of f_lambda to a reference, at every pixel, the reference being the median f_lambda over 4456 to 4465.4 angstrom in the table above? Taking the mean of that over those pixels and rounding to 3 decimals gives -0.025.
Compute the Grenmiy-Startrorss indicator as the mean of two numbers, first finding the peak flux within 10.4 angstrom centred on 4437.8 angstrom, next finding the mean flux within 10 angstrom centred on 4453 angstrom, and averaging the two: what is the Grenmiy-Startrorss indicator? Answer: 50.3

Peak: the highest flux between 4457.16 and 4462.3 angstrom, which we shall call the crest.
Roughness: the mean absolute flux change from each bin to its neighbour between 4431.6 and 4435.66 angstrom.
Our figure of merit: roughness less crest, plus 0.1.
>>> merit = -49.1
